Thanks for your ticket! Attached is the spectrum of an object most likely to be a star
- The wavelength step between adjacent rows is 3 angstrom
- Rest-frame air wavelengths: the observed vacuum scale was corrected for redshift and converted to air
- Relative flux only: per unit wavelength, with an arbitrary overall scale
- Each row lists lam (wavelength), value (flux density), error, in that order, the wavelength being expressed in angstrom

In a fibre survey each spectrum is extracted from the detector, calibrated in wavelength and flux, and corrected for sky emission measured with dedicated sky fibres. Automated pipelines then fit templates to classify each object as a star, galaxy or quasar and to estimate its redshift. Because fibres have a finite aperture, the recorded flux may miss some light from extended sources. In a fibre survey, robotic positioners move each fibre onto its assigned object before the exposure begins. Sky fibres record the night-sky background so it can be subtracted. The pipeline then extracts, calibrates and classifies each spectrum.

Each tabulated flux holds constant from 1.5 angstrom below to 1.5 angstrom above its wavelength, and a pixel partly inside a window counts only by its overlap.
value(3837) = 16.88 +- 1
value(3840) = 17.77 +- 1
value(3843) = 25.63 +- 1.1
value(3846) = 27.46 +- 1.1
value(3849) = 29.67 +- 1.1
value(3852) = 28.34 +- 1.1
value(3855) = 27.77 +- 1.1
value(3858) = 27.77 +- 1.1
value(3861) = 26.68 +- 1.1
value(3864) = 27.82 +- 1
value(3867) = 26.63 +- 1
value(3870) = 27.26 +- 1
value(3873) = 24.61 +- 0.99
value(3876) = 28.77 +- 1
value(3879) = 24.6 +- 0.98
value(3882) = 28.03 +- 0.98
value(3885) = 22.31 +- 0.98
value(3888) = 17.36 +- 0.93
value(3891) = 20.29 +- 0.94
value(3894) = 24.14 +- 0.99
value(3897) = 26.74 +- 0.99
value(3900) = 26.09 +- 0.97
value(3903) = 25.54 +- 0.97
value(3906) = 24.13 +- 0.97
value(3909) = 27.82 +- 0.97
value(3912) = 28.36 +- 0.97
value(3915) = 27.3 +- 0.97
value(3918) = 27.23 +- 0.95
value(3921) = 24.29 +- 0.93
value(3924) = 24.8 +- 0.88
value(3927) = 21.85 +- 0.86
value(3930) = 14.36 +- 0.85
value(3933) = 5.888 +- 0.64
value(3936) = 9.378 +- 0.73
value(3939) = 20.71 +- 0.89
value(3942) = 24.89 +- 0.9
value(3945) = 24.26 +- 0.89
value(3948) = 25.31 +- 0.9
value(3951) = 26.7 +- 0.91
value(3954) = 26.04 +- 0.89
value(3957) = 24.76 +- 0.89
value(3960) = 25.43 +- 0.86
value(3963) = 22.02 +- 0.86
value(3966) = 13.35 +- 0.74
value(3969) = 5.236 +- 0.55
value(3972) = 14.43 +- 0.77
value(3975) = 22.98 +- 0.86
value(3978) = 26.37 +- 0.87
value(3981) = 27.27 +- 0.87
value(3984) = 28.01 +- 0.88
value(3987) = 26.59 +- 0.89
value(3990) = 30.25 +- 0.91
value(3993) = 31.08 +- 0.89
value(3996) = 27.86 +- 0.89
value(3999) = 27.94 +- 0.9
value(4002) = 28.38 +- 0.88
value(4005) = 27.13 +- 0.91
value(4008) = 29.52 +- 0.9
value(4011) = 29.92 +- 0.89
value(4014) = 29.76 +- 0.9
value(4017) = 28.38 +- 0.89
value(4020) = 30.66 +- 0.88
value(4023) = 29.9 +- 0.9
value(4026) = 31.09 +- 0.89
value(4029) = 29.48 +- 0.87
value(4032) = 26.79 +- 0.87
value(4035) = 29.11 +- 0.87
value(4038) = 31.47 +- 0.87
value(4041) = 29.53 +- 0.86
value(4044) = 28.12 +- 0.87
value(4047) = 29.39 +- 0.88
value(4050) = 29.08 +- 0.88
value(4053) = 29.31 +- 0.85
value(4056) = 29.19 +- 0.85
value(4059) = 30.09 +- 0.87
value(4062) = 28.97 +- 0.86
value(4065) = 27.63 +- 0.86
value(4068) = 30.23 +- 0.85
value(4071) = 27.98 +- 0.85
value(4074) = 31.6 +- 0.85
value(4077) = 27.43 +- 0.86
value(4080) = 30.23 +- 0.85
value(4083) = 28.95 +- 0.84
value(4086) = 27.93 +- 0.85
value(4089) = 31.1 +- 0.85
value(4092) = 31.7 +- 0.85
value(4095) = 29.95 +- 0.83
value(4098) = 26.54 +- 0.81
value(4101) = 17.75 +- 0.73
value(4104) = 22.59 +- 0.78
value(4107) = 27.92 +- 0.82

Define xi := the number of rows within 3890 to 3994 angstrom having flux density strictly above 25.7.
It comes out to 14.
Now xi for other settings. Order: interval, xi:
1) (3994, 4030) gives 12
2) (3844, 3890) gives 11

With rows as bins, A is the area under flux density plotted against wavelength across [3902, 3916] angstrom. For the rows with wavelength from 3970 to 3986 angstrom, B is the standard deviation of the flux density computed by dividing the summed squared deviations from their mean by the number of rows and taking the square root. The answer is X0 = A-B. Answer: 368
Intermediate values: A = 373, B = 5.0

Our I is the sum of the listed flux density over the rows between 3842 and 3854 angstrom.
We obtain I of 111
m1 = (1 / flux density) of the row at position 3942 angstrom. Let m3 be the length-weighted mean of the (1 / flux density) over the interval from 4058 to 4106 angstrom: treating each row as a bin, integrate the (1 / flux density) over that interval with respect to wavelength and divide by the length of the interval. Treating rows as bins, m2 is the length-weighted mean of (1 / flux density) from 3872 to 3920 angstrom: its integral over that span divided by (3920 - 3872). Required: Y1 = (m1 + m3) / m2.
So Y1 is 1.89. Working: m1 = 0.0402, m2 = 0.040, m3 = 0.036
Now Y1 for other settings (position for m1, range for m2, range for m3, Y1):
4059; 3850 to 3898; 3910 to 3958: 2.20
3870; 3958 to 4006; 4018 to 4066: 1.38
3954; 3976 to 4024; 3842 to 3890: 2.20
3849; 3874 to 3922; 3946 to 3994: 2.12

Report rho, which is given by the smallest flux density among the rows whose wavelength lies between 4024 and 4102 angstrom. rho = 17.75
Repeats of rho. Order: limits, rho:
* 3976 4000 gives 26.37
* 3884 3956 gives 5.888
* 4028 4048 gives 26.79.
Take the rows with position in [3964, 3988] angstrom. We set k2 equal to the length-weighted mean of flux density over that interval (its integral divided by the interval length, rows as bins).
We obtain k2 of 20.4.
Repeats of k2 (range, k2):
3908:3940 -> 21.0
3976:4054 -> 28.9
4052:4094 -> 29.5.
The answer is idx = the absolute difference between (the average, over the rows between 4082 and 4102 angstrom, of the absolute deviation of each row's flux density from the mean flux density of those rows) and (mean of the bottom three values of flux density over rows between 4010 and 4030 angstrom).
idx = 26.0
